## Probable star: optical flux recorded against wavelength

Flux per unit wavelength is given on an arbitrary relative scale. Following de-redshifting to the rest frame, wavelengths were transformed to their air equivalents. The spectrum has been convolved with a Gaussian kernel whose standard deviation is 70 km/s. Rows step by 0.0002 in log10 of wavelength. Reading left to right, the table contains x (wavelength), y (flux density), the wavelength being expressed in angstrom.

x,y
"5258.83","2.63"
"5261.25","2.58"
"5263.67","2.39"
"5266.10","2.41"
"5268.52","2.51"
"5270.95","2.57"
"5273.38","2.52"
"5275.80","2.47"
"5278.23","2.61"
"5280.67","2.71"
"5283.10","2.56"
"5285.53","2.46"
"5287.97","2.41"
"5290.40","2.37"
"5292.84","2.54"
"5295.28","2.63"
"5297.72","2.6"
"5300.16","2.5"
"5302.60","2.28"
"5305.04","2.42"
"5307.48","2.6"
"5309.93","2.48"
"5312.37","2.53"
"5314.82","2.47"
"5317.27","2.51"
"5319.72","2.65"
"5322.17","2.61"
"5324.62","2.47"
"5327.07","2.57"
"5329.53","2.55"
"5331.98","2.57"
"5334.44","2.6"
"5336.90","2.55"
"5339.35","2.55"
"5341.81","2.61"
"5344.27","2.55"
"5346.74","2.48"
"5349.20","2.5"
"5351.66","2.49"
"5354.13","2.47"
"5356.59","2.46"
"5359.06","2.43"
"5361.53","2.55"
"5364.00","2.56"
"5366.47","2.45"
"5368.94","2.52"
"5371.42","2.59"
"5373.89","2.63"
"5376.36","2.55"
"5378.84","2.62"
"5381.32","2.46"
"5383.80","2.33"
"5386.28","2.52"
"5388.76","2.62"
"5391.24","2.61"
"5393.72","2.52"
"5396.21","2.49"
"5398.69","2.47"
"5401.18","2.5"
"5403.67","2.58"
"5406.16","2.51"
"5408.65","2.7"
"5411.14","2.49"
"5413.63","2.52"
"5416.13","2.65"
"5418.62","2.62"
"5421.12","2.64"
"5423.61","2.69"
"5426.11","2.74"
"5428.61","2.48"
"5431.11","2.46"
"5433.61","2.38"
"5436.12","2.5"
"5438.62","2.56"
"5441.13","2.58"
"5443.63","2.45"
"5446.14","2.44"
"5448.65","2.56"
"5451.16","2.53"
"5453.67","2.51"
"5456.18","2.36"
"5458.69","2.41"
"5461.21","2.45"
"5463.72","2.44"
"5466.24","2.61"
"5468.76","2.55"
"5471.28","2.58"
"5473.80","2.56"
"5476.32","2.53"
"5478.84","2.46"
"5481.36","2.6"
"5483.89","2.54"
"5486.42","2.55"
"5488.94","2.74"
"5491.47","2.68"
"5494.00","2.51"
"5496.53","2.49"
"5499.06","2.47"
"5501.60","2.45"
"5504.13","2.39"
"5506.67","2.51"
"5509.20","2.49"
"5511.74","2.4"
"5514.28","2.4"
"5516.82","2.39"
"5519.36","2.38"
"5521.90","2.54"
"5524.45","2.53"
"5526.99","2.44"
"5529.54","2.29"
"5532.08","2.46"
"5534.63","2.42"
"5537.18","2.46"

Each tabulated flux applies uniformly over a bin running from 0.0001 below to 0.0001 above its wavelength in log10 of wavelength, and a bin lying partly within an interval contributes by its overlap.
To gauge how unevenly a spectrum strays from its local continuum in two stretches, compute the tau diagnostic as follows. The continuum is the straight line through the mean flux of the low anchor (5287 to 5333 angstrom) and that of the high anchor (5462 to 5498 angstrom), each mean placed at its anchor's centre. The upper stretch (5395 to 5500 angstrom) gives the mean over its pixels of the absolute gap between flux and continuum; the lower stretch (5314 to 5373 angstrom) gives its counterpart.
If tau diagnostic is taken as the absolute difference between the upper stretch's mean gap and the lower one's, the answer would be 0.023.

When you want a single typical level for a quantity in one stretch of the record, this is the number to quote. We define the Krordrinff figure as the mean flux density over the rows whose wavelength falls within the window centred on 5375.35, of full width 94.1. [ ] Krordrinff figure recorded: 2.54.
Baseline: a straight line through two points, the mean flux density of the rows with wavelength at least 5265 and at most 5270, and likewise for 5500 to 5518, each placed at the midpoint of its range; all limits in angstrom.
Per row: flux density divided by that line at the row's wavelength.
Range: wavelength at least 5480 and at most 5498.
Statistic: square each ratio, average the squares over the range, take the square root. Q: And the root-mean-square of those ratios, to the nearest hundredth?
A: 1.06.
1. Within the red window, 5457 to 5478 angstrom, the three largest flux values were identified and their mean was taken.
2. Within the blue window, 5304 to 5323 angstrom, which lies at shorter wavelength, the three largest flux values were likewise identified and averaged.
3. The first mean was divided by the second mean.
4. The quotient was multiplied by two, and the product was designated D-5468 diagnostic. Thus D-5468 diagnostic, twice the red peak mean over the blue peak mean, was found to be 1.97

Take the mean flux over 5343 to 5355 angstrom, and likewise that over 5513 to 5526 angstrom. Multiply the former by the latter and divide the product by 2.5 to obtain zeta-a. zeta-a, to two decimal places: 2.45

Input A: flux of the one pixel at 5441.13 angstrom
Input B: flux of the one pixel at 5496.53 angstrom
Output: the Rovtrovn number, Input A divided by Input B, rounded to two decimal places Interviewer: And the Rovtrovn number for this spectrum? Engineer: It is 1.04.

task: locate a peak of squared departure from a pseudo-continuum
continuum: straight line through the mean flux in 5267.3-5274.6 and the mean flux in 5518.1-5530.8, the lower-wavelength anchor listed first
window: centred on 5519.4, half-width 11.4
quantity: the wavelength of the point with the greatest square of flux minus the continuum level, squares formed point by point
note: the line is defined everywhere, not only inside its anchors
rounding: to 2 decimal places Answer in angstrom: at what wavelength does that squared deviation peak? 5529.54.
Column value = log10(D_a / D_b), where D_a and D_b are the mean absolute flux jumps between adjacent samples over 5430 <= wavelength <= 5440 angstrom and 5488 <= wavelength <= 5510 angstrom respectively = 0.15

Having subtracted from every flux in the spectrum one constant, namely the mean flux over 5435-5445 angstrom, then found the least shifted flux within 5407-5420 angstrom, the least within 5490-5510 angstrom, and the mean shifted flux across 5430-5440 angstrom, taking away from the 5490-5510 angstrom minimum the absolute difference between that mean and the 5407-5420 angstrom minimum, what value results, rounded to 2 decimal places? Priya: -0.15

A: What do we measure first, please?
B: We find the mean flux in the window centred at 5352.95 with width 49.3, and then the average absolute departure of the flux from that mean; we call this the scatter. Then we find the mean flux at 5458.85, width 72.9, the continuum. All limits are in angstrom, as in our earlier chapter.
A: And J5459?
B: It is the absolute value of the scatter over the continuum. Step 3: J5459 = 0.018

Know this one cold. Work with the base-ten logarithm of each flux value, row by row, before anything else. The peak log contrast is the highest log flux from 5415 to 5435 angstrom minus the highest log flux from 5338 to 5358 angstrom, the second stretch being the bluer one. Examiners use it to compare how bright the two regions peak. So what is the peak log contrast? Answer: 0.021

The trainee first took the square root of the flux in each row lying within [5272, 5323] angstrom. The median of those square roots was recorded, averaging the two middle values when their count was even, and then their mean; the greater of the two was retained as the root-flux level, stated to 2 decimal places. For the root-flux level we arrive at 1.59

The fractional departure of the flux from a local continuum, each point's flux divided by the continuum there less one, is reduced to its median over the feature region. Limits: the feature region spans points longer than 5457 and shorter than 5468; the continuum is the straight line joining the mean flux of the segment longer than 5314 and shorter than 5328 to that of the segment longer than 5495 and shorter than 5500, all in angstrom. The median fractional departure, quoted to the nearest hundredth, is -0.02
